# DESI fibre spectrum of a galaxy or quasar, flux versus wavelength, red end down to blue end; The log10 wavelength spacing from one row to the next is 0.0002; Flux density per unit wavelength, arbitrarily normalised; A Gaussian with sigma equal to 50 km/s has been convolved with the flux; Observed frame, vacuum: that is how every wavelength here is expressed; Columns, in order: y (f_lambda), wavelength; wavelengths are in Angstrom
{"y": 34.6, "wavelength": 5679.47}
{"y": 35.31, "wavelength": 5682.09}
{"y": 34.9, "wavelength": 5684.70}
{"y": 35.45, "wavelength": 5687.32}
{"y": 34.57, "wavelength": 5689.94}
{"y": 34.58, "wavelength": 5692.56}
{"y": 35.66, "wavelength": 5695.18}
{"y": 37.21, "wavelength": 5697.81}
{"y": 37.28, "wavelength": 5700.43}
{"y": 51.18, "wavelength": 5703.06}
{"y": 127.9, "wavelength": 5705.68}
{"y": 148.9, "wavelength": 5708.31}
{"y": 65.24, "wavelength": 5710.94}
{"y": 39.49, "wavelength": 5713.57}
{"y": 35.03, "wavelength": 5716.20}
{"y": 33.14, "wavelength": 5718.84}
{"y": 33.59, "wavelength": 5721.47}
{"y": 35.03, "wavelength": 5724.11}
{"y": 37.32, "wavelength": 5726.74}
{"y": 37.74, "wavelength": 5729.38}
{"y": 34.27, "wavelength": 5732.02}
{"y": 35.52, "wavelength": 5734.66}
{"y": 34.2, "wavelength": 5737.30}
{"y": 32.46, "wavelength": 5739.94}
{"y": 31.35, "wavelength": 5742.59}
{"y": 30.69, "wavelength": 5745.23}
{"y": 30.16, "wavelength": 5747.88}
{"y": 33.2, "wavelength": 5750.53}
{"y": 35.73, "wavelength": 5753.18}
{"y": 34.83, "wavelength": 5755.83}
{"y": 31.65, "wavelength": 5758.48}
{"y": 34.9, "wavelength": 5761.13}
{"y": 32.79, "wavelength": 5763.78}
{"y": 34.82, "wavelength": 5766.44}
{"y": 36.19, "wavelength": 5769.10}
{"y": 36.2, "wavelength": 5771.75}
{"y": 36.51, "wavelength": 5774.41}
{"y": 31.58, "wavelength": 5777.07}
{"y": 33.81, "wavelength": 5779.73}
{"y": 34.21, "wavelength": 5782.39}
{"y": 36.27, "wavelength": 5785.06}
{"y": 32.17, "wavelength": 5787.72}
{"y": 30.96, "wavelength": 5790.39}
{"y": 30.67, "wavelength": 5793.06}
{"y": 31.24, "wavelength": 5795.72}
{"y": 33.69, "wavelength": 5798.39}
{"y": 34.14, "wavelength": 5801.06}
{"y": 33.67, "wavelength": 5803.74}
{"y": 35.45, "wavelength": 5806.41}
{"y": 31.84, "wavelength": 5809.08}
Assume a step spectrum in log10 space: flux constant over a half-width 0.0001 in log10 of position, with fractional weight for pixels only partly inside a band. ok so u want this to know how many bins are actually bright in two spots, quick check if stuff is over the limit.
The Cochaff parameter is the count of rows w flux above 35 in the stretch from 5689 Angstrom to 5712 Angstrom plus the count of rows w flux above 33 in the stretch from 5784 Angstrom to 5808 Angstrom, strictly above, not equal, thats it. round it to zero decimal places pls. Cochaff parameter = 12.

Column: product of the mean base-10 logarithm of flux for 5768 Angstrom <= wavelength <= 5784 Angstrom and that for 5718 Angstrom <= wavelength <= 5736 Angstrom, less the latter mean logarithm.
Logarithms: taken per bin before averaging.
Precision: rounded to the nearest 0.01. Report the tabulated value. 0.84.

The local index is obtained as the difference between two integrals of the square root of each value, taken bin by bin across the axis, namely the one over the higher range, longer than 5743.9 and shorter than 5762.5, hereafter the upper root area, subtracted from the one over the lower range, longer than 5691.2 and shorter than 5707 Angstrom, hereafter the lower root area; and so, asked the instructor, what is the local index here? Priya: 5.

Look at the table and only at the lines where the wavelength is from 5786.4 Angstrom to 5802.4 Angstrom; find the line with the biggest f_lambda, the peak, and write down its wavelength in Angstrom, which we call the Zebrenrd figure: 5801.06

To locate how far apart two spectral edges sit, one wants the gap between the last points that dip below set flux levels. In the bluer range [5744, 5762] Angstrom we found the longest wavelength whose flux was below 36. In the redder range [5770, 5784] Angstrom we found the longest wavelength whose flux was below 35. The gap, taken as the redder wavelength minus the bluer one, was 21.3 Angstrom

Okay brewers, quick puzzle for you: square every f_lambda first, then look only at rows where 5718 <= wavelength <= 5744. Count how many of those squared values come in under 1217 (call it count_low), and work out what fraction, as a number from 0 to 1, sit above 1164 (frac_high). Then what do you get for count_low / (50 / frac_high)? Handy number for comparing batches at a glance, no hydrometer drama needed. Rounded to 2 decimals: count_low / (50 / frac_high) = 0.07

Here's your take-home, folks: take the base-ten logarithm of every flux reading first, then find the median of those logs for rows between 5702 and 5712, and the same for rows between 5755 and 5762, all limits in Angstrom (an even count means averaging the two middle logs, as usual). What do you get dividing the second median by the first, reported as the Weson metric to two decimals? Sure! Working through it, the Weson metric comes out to 0.79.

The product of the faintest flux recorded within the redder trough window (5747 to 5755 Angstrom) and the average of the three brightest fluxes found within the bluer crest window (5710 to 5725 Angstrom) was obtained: 1405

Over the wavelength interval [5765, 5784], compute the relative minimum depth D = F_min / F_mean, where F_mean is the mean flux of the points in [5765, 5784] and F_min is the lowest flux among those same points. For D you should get 0.91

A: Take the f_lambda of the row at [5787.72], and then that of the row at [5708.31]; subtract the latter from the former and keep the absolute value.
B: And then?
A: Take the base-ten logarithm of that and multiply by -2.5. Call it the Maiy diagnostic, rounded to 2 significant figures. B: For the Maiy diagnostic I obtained -5.2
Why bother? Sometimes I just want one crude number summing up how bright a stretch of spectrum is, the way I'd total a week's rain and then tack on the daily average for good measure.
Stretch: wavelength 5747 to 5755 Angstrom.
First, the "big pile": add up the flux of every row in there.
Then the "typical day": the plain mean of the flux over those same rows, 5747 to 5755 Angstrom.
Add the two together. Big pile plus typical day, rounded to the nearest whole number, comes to 132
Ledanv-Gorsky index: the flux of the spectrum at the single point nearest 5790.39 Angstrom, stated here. 30.96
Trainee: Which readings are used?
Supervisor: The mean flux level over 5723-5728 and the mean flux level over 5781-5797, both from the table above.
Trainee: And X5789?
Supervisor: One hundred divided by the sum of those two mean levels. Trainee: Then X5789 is 1.45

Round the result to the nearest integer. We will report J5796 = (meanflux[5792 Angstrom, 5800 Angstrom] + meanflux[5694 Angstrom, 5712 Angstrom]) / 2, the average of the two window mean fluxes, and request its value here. 52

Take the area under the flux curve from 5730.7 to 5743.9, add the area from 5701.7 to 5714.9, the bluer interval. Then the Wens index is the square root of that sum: 39.8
